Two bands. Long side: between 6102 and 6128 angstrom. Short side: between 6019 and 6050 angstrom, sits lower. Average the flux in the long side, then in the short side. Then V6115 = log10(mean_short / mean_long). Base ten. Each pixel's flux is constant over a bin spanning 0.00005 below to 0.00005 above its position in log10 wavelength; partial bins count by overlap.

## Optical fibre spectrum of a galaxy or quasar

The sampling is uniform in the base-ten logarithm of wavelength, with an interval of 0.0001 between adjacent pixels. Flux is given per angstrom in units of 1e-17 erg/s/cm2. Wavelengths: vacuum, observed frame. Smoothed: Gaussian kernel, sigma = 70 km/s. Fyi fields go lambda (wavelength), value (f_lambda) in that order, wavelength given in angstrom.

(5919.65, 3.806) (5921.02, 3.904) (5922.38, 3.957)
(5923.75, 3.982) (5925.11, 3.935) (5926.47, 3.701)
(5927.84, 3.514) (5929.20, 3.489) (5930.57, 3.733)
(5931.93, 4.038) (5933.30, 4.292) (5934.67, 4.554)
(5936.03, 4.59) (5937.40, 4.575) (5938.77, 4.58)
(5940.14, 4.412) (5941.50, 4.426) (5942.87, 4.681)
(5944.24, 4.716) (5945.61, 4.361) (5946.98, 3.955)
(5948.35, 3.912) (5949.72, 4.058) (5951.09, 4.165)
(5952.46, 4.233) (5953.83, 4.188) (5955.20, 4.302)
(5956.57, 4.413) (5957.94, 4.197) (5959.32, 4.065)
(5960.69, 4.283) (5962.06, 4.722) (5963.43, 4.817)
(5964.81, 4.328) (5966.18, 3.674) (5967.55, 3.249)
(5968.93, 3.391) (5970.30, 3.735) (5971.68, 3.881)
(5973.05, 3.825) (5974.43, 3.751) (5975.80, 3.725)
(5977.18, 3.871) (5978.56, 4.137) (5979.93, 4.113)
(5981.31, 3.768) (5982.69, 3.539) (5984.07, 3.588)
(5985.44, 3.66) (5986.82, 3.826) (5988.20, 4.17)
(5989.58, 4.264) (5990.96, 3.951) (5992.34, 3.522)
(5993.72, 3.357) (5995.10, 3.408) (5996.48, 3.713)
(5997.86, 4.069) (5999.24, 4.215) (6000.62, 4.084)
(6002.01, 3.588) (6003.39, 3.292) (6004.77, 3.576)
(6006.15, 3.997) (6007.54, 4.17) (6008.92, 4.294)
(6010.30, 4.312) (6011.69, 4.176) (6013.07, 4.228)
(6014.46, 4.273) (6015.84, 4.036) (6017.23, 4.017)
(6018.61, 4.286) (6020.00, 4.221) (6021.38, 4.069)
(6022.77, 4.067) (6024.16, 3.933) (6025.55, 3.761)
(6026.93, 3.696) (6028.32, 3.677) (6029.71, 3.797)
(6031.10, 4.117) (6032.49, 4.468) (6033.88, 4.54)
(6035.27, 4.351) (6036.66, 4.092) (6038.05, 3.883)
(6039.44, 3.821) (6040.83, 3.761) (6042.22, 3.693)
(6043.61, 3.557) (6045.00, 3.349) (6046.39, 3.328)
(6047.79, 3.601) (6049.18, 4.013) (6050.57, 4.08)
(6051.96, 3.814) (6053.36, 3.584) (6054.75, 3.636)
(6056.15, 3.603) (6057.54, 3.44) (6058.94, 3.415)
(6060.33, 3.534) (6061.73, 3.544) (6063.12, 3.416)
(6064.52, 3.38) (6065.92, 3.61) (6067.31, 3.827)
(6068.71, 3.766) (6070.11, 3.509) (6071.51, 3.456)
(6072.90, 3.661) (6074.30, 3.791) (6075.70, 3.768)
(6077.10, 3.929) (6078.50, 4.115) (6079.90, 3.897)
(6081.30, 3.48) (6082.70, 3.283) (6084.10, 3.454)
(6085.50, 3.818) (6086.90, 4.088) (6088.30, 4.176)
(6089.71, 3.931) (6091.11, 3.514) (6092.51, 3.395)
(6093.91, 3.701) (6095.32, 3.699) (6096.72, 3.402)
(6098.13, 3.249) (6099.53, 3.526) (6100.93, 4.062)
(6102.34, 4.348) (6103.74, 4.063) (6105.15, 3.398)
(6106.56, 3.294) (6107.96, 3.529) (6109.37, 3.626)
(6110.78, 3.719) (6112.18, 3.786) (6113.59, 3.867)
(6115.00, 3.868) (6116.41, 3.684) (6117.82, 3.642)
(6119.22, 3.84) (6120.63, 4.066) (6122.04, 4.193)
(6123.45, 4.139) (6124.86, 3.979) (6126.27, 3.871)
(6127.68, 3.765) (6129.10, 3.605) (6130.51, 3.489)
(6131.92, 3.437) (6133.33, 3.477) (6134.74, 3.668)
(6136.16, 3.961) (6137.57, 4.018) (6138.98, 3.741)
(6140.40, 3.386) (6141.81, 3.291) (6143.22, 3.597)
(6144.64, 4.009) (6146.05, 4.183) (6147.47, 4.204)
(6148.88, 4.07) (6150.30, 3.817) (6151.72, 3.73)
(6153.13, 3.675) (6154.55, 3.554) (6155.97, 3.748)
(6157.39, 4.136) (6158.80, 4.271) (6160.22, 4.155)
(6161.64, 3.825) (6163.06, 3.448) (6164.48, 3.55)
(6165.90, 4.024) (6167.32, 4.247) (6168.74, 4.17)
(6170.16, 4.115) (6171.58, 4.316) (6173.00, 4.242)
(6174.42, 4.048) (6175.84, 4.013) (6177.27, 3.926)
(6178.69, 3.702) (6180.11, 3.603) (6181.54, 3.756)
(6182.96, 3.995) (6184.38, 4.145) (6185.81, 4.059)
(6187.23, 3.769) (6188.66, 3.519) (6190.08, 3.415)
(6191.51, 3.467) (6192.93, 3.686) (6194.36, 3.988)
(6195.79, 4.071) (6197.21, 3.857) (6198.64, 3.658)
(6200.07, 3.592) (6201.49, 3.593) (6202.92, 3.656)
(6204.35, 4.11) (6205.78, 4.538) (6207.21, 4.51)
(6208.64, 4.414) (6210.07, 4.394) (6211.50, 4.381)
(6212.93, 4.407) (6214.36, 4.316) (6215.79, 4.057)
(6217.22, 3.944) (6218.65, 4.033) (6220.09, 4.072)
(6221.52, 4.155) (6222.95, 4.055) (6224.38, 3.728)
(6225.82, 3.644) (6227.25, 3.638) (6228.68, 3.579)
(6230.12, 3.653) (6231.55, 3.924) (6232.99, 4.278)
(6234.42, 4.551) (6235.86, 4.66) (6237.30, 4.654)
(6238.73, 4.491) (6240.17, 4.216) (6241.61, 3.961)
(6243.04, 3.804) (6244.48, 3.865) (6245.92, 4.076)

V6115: 0.01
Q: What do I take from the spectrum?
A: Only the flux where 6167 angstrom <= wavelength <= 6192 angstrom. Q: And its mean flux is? 3.92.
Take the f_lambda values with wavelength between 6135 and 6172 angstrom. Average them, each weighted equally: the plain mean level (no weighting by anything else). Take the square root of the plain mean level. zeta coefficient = 1.97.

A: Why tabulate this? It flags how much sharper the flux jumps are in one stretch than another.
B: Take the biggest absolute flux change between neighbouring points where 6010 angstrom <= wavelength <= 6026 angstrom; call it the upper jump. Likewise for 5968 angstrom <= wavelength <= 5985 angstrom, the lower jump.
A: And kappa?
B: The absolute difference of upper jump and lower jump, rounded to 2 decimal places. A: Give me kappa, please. 0.08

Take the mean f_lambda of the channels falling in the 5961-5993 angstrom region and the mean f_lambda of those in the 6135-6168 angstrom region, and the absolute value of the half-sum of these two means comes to 3.87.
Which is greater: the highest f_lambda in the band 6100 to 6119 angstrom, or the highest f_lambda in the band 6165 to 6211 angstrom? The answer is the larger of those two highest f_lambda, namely 4.54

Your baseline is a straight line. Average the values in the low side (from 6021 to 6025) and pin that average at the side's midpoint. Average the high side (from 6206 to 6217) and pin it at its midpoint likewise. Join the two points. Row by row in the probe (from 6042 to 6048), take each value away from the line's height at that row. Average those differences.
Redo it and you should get 0.56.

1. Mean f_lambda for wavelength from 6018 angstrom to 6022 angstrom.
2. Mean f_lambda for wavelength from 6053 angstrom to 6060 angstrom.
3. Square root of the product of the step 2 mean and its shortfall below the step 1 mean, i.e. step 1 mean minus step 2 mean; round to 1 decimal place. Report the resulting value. 1.5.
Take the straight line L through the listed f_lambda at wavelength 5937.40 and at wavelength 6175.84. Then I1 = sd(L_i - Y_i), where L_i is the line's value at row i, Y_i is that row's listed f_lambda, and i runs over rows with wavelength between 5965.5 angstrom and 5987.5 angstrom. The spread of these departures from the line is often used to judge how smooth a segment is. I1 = 0.23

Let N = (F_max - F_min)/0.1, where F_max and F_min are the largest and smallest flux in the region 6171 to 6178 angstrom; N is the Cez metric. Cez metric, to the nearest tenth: 3.9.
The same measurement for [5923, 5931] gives 4.9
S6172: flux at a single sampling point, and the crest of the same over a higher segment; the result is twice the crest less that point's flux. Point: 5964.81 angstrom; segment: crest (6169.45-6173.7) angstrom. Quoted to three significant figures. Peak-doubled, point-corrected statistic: 4.30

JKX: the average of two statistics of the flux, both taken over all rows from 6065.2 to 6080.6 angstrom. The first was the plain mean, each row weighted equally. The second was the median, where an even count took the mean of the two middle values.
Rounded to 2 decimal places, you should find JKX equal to 3.76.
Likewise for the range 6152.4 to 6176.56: 4.01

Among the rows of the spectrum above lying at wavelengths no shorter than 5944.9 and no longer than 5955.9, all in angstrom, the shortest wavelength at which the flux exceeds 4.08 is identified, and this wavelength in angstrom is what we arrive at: 5945.61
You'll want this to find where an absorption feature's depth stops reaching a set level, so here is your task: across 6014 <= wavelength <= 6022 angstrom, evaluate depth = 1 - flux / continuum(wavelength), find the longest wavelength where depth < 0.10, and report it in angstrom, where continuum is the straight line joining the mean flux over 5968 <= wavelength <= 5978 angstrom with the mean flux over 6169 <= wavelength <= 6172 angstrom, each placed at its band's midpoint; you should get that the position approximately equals 6021.38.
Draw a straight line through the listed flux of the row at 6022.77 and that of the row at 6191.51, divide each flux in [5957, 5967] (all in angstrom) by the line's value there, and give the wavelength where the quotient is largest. 5963.43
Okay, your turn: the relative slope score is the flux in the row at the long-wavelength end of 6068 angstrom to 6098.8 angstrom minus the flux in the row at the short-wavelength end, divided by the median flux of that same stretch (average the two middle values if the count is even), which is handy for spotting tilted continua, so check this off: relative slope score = -0.14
